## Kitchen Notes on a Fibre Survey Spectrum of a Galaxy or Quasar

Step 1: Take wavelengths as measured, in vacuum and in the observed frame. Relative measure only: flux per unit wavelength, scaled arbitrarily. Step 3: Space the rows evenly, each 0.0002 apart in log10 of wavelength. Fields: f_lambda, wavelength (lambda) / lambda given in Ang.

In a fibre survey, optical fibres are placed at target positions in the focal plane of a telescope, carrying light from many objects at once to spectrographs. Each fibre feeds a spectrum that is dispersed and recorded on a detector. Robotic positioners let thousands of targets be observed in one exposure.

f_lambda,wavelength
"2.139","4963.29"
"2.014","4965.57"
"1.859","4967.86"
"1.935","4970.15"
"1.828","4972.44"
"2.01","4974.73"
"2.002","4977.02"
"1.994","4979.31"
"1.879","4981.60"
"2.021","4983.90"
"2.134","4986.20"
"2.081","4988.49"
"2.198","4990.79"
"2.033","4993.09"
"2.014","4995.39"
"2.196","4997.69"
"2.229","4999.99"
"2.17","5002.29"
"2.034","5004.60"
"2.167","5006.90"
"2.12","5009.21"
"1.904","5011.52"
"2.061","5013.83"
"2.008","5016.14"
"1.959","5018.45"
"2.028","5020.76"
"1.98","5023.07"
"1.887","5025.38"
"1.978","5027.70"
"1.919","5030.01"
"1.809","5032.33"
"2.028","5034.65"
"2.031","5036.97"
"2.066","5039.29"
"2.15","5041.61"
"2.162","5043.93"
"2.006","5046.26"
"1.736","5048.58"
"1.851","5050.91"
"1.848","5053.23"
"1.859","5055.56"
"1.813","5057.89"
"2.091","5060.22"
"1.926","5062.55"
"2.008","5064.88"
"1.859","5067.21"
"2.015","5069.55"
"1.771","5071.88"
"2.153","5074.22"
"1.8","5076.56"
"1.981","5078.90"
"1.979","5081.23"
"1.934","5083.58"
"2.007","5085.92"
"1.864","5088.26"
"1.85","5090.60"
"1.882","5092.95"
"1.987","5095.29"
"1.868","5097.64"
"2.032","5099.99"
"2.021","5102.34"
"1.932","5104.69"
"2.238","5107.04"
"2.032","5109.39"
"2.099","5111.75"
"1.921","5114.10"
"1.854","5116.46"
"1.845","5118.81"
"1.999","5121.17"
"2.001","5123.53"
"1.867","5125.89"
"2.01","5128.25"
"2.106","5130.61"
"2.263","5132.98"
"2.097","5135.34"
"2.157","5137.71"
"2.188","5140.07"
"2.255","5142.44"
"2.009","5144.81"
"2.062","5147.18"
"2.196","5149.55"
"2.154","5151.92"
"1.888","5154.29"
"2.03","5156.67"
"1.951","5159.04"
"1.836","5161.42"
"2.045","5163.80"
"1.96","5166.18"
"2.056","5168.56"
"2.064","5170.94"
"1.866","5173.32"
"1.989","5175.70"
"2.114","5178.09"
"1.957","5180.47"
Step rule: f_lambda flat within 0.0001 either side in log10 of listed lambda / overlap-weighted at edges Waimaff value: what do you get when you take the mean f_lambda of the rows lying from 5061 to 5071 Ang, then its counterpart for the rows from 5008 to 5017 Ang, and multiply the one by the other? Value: 3.95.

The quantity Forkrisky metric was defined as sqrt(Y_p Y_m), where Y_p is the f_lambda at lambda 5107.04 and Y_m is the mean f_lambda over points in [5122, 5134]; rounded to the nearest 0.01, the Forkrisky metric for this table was 2.14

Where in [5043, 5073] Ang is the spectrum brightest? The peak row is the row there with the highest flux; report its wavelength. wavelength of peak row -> 5043.93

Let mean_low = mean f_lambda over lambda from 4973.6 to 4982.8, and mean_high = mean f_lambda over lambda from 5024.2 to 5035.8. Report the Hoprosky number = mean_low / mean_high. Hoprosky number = 1.02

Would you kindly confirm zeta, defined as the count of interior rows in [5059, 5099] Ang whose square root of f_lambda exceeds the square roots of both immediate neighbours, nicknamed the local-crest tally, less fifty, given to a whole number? -44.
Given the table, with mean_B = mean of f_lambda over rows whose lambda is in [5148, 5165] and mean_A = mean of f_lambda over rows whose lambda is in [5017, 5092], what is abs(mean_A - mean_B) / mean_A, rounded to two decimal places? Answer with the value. 0.03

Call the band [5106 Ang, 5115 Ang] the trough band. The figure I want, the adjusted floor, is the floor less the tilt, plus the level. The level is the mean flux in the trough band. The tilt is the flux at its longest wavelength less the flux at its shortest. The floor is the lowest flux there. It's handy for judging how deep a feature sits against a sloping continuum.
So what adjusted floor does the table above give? 4.3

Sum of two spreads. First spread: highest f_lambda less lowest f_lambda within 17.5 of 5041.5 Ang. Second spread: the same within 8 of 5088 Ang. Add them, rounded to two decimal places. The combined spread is 0.58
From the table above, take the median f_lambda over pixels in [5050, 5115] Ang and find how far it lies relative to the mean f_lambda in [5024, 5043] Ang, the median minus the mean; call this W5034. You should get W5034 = -0.05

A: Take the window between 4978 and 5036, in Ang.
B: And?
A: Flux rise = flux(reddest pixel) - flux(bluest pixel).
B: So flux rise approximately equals 0.034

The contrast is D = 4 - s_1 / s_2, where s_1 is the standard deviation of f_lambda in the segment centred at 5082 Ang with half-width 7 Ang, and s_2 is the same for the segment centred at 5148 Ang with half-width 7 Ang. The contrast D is 3.4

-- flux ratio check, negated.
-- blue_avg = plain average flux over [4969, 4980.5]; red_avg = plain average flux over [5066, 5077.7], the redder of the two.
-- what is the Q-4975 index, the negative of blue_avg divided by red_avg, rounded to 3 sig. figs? -1.02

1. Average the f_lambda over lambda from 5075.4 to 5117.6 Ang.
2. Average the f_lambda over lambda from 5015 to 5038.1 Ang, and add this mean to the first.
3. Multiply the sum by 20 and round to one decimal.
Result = 78.5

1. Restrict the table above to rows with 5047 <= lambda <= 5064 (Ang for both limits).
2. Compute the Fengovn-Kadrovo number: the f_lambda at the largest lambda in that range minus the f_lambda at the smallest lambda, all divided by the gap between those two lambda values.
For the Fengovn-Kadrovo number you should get 0.014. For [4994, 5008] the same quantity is 0.013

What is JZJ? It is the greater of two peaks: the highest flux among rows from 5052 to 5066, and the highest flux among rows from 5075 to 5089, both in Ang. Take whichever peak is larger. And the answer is 2.09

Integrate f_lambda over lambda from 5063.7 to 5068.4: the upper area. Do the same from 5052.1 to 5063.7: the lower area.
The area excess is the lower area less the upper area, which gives 13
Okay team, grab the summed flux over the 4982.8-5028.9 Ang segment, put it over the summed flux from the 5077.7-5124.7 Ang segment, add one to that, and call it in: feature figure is 2.05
